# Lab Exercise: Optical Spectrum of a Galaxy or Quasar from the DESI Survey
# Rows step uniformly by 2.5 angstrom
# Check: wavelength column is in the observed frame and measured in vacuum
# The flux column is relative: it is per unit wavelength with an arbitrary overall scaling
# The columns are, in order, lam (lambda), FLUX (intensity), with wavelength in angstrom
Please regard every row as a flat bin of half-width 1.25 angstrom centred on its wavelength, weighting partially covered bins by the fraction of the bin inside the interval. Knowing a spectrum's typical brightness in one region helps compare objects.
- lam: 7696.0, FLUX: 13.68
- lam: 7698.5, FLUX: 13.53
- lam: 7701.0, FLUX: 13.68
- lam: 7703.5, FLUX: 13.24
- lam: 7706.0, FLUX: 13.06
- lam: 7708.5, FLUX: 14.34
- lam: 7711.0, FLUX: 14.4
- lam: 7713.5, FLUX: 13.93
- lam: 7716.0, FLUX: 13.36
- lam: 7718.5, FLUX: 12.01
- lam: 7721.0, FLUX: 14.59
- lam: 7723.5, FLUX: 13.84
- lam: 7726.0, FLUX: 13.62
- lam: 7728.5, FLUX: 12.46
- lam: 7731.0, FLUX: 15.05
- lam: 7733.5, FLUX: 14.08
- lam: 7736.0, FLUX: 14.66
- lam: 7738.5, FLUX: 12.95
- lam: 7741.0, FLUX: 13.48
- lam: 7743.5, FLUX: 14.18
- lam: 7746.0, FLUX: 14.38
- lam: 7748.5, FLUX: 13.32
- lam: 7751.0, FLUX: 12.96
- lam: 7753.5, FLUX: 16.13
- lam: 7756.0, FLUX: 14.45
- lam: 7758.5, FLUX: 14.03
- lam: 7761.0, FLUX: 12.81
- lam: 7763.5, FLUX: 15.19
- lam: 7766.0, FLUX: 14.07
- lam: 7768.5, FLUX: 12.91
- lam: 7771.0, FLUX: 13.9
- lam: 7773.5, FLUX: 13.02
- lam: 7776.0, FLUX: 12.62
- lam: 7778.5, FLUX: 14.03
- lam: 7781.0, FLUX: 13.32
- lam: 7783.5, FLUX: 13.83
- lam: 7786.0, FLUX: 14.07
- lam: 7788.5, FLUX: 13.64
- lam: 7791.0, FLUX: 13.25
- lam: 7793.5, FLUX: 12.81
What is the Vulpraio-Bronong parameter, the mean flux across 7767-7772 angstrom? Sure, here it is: 13.4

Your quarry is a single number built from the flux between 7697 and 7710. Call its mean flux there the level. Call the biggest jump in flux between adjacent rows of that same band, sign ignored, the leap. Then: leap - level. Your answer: -12.3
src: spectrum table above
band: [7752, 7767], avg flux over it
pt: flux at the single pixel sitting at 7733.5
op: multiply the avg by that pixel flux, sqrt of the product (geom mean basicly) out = 14.3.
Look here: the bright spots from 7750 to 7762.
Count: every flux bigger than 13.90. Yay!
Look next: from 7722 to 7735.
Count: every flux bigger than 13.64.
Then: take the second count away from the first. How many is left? 0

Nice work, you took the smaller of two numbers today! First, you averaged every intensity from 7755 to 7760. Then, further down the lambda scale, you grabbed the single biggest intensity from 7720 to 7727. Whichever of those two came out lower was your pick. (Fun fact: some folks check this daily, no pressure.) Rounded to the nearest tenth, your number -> 14.2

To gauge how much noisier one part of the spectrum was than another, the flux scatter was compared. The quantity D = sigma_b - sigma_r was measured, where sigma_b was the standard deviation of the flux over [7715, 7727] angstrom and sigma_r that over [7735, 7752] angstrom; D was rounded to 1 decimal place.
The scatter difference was 0.2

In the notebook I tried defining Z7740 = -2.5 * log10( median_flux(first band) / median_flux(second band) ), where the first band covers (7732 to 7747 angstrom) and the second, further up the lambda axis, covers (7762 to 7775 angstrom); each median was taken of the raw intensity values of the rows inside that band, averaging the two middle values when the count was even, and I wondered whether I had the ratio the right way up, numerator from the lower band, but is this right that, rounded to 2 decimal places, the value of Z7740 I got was -0.02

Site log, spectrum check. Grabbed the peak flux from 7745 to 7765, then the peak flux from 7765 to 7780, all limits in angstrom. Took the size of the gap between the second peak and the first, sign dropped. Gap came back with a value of 2.1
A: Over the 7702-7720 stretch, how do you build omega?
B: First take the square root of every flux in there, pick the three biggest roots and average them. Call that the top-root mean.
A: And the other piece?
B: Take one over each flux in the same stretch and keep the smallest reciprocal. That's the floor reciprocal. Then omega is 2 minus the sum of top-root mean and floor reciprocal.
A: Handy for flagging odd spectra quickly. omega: -1.84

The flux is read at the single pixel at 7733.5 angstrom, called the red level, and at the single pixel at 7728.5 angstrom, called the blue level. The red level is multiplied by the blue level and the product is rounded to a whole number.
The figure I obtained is 175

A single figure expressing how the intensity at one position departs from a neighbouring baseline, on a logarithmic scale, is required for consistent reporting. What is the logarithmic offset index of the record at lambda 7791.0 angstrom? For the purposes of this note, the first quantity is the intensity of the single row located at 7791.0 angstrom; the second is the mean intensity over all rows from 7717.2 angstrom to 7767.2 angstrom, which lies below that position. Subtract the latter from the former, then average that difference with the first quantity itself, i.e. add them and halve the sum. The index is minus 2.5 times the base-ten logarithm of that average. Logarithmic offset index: -2.00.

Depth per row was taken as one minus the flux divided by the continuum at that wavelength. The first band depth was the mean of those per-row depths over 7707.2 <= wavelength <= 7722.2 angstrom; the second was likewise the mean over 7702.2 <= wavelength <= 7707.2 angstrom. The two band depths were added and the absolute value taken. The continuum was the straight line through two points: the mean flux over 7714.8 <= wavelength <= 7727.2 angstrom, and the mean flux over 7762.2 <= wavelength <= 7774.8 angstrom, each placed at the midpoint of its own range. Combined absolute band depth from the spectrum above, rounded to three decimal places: 0.008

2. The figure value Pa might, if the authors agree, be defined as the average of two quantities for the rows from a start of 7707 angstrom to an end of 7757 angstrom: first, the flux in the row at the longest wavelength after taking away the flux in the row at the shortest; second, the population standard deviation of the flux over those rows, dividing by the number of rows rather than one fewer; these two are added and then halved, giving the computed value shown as 0.51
